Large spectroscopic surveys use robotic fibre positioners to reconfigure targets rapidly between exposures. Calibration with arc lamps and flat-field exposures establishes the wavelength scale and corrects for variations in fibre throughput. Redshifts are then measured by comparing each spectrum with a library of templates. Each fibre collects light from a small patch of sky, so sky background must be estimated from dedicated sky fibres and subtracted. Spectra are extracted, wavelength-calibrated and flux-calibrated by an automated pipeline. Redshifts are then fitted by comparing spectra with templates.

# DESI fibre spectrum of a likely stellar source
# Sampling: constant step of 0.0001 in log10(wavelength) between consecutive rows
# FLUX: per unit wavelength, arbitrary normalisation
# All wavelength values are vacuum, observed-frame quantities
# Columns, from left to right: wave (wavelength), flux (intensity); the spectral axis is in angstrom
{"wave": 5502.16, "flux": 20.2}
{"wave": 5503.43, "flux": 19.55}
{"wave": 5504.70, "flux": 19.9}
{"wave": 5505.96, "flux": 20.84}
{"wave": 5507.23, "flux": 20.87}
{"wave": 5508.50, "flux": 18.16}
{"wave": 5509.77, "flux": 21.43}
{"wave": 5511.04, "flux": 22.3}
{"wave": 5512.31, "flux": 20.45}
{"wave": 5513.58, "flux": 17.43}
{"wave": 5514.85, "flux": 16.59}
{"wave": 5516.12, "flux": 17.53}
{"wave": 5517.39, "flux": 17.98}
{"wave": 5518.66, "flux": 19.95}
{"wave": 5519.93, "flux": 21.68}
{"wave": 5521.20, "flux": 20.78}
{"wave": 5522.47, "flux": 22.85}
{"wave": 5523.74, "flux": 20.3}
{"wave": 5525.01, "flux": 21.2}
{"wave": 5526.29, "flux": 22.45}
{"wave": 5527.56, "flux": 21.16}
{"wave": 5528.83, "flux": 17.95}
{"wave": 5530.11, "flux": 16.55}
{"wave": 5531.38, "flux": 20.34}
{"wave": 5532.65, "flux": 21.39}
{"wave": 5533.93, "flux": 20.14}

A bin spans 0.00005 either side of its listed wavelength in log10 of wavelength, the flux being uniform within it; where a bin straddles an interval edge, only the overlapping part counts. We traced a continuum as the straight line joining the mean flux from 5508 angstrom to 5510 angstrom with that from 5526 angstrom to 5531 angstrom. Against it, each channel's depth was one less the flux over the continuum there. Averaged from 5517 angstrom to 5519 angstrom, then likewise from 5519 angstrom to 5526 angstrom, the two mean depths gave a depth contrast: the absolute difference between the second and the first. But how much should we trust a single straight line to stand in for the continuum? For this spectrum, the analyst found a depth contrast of 0.13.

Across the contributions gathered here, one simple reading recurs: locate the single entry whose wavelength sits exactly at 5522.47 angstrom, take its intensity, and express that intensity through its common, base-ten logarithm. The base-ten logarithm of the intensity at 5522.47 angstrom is 1.36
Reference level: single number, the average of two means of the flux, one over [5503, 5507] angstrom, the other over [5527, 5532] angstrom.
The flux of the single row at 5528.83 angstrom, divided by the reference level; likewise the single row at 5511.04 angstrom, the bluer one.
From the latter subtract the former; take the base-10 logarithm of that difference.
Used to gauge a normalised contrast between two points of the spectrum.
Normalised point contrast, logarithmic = -0.65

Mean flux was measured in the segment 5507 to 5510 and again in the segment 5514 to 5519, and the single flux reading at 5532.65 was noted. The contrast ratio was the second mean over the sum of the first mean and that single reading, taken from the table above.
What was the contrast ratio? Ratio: 0.43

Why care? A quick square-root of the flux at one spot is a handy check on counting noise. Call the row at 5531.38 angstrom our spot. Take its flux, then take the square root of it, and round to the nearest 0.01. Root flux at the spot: 4.51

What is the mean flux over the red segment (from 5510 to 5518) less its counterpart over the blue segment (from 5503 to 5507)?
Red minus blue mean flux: -1.4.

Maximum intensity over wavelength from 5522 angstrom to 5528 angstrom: 22.85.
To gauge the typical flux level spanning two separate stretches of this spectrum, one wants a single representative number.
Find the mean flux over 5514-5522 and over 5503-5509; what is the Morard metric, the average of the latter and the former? 19.5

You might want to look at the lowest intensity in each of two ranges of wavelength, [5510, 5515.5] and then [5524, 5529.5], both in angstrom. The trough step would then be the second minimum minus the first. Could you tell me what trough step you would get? 1.4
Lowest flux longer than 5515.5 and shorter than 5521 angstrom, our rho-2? 17.53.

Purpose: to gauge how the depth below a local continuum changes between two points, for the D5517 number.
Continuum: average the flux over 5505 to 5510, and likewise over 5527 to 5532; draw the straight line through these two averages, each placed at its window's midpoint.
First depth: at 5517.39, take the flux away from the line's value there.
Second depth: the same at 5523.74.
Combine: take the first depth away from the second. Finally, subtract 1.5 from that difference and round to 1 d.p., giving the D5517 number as -4.2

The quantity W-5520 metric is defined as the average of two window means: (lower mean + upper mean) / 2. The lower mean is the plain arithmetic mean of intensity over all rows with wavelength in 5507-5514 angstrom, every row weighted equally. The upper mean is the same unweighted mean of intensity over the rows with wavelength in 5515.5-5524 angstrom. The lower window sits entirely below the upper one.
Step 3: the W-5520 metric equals 20.1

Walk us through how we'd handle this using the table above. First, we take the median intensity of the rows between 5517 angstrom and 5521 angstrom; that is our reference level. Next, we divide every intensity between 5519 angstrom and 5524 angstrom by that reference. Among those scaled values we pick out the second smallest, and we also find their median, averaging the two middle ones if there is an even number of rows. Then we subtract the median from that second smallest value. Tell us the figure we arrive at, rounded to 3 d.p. -0.023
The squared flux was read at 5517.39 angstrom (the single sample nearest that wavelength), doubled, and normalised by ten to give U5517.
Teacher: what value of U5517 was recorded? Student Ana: 65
